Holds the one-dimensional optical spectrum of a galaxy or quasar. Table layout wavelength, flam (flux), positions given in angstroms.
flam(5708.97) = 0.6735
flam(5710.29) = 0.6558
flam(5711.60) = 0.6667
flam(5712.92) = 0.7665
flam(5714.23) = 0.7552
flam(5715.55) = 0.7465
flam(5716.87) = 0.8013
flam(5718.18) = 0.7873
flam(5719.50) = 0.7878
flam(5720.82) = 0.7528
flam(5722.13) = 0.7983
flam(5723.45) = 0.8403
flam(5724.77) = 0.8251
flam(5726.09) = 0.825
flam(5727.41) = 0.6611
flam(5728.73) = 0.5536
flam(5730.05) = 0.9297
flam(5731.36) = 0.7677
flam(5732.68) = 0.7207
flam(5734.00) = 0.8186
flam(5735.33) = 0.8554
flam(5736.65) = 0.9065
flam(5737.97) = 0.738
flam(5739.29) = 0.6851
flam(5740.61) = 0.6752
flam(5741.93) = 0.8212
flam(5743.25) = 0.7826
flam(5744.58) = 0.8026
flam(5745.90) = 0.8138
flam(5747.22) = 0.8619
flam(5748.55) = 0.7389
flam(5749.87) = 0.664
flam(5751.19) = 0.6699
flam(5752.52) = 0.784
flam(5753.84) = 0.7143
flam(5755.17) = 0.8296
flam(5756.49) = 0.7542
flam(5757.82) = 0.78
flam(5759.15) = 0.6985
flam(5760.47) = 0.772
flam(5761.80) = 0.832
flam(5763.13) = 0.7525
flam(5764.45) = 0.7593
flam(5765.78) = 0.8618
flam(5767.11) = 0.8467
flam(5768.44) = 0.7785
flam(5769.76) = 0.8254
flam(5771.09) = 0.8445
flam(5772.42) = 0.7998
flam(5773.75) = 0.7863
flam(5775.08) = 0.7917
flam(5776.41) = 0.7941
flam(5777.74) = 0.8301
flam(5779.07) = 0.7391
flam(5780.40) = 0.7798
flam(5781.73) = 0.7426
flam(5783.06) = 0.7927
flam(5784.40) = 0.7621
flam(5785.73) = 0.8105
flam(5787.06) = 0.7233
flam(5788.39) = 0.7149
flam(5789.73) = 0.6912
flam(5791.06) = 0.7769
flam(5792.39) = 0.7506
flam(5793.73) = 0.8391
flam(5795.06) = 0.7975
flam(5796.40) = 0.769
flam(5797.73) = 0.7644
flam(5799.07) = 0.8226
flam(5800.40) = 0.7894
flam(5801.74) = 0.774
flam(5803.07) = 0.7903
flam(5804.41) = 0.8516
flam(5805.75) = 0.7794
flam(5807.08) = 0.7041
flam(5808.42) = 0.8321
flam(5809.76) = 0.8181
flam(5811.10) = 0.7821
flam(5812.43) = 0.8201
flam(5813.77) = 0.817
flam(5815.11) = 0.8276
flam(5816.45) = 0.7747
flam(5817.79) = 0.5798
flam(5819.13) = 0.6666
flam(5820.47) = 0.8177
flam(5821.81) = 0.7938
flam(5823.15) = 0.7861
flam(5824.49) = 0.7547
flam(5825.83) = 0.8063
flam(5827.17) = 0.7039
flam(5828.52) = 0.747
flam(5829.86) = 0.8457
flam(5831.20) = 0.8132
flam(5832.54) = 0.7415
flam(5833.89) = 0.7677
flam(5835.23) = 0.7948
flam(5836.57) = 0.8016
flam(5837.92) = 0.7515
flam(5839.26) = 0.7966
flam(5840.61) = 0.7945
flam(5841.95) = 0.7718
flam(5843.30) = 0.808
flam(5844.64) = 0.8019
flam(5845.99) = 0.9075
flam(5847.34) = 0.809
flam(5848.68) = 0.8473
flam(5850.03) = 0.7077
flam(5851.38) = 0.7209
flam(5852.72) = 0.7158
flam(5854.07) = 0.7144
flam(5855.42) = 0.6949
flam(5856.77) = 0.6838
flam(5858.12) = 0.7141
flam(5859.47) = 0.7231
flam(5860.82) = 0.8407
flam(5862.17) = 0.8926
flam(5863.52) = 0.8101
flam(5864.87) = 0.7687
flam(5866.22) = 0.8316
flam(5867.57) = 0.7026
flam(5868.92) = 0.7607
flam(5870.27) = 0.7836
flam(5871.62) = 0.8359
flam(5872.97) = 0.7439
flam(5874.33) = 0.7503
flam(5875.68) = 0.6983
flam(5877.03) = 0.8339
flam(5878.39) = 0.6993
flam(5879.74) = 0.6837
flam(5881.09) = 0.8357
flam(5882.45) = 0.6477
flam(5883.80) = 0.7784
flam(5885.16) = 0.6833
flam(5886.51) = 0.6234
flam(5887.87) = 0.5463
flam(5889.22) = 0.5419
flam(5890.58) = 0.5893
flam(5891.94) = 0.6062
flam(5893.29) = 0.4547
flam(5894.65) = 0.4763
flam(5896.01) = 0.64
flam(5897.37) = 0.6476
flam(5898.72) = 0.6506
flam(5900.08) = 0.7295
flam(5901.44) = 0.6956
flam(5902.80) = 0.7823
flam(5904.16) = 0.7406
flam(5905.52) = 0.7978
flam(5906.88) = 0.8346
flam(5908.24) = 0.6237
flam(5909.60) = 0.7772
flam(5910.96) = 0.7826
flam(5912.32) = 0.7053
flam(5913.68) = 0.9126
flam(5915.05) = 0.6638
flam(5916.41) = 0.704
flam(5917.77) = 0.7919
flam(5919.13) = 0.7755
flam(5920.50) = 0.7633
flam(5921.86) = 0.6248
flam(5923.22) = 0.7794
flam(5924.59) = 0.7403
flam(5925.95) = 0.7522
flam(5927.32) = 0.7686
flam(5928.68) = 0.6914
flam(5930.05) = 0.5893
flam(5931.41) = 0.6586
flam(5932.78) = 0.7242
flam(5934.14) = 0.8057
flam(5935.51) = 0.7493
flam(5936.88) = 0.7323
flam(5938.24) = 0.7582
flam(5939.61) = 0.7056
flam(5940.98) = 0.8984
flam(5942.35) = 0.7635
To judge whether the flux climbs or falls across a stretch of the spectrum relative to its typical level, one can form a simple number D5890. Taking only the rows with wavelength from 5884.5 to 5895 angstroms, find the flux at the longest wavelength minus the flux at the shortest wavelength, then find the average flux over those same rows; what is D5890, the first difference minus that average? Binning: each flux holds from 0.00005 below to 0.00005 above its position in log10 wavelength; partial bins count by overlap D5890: -0.77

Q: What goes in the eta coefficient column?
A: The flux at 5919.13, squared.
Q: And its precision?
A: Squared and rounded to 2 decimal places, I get 0.60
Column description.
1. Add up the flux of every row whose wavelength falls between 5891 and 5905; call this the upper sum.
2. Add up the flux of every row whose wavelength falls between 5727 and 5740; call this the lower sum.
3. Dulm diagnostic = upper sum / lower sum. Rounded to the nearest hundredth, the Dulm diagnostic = 0.84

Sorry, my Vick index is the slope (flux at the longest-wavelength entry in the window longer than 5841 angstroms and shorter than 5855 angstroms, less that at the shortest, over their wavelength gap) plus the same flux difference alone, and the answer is -0.062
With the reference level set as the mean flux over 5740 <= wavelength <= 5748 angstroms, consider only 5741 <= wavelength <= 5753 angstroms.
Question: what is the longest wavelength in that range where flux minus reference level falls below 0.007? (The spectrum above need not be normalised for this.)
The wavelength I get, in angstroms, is 5752.52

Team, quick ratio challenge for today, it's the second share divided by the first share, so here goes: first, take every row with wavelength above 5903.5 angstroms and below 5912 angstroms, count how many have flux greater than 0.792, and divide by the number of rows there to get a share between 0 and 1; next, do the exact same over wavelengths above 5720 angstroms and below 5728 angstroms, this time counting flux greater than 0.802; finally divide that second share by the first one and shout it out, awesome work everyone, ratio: 1.5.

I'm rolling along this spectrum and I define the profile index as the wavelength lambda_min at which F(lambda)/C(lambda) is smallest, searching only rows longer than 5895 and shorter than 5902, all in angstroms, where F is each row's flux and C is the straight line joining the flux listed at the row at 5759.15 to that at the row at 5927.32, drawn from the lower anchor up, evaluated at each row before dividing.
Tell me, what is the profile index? 5896.01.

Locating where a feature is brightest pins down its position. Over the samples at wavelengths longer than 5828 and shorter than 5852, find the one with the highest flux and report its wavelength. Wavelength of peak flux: 5845.99 angstroms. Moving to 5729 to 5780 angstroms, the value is 5730.05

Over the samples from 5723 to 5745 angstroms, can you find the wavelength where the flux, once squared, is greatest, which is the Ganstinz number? 5730.05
